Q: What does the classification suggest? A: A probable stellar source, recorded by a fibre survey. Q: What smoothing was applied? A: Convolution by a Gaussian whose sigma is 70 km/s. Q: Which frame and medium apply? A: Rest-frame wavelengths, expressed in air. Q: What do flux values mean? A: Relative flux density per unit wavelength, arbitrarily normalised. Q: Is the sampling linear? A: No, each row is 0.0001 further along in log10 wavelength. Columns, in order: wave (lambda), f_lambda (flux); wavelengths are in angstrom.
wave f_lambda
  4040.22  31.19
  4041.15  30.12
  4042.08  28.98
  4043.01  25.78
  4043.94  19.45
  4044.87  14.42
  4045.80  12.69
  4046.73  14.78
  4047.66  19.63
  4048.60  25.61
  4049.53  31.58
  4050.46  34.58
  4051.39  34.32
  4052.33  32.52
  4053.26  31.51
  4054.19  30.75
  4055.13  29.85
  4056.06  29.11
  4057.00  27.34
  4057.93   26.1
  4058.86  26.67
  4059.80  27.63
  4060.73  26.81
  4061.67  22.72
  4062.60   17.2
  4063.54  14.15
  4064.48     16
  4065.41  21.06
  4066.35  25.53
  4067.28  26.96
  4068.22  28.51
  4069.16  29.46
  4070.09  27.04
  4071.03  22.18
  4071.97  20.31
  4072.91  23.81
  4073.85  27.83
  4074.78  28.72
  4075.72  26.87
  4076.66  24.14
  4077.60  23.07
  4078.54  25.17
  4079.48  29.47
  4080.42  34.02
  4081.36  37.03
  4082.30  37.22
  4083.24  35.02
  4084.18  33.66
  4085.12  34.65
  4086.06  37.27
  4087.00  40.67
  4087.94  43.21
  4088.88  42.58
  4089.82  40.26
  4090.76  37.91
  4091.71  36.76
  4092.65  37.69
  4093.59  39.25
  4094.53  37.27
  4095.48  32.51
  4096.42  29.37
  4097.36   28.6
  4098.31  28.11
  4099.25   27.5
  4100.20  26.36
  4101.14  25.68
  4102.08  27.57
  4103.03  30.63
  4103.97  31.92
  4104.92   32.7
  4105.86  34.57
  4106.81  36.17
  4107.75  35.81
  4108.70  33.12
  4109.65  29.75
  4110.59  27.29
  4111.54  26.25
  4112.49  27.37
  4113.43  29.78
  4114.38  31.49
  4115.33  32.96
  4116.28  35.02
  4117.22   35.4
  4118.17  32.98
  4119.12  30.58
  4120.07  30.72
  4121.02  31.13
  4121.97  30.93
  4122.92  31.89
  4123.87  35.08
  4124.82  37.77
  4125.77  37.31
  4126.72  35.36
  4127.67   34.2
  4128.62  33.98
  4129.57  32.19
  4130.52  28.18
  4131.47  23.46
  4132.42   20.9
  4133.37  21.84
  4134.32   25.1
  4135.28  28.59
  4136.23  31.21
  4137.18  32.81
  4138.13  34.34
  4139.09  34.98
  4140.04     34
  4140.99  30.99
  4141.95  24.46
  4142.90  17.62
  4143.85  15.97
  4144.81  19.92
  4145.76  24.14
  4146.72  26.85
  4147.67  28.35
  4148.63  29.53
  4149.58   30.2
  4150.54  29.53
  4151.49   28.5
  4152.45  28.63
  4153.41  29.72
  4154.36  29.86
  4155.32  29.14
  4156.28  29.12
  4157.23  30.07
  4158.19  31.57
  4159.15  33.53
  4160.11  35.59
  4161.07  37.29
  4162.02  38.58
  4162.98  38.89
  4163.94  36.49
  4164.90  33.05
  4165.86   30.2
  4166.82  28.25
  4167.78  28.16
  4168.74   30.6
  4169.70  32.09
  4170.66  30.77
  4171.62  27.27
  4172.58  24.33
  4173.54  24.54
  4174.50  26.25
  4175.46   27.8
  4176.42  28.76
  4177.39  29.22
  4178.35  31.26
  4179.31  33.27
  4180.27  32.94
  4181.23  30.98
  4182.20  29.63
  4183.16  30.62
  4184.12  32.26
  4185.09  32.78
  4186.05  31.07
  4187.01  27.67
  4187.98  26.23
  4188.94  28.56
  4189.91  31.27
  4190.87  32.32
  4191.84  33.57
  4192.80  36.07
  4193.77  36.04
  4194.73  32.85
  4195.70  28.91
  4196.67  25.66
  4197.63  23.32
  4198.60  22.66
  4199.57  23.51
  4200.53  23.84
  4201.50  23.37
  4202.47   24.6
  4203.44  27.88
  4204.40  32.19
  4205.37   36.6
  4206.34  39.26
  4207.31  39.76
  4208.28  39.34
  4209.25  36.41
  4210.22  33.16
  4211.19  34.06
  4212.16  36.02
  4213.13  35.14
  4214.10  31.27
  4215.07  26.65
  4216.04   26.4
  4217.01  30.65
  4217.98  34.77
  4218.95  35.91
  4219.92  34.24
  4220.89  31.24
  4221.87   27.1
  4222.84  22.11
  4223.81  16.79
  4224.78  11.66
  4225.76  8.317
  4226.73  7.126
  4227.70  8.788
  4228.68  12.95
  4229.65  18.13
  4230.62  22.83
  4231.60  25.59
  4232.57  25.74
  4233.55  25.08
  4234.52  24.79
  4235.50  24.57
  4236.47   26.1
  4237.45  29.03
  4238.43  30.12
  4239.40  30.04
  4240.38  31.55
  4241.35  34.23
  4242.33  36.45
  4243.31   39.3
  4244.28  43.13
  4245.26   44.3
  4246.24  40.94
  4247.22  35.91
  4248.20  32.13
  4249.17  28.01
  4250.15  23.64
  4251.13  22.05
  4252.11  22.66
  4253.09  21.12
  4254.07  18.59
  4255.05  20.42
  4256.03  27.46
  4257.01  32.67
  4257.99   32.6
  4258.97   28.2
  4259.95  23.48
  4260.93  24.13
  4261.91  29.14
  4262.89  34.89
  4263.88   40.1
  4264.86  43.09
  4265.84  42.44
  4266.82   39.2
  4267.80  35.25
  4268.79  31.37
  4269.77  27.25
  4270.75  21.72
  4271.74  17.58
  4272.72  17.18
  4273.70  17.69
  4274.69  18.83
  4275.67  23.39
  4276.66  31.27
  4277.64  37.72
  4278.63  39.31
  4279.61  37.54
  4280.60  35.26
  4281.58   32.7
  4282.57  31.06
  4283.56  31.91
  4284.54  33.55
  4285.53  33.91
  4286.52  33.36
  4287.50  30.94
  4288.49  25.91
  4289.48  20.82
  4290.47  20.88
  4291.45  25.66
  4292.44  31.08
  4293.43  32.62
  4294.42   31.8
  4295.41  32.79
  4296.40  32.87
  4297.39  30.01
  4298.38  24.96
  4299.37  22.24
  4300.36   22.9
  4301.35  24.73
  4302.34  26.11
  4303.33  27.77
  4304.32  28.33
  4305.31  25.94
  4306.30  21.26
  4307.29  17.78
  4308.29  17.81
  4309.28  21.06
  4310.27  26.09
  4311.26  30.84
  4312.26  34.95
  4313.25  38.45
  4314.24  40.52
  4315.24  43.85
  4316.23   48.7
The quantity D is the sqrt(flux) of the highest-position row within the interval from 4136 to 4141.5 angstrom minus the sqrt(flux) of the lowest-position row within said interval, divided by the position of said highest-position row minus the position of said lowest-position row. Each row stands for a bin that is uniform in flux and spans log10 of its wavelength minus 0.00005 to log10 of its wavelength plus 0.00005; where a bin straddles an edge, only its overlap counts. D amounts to 0.00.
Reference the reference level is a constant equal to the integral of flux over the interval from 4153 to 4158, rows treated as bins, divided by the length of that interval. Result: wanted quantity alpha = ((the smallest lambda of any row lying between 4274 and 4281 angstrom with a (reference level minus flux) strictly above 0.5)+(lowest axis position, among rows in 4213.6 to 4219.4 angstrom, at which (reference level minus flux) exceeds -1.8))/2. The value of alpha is 4244.4 angstrom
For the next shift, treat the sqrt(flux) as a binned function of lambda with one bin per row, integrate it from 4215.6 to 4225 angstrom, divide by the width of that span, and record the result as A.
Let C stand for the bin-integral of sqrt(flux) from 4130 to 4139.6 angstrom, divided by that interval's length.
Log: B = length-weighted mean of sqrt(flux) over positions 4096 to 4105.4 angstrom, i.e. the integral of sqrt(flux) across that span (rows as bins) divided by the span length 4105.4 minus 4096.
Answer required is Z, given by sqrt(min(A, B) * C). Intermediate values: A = 5.19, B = 5.37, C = 5.29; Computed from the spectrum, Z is 5.24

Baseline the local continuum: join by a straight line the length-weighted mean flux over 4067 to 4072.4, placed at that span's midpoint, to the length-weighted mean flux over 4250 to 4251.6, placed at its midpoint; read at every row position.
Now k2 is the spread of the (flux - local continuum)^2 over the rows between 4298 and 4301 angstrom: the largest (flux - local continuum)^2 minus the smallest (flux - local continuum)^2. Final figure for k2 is 9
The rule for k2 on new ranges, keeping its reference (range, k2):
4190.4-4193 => 80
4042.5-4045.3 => 137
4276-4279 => 211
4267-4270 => 142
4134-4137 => 44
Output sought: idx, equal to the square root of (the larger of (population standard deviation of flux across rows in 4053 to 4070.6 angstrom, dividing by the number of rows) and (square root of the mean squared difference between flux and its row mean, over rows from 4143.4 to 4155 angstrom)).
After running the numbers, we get 2.2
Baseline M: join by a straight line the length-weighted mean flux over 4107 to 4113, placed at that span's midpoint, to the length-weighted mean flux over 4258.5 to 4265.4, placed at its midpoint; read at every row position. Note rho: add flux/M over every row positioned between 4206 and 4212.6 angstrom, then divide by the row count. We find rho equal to 1.18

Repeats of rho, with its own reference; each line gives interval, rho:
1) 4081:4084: 1.22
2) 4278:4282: 1.13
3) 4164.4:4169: 0.97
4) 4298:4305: 0.78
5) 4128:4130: 1.09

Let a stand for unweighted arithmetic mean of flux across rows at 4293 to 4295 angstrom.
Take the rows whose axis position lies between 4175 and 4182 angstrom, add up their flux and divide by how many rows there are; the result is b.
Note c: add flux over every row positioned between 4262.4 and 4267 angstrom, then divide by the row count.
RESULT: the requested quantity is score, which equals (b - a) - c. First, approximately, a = 32.2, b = 31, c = 40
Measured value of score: -42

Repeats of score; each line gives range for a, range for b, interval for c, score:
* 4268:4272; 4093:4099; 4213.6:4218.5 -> -22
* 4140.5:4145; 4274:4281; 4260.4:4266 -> -26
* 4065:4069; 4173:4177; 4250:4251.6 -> -22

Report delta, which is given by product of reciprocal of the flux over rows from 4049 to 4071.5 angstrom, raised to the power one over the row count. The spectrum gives 0.038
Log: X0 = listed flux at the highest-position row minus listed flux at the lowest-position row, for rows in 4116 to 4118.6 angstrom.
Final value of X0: -2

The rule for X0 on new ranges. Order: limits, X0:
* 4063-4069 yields 14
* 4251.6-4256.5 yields 5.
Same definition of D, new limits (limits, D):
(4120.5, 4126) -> 0.11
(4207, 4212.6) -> -0.06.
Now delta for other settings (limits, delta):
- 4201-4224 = 0.032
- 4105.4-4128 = 0.031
